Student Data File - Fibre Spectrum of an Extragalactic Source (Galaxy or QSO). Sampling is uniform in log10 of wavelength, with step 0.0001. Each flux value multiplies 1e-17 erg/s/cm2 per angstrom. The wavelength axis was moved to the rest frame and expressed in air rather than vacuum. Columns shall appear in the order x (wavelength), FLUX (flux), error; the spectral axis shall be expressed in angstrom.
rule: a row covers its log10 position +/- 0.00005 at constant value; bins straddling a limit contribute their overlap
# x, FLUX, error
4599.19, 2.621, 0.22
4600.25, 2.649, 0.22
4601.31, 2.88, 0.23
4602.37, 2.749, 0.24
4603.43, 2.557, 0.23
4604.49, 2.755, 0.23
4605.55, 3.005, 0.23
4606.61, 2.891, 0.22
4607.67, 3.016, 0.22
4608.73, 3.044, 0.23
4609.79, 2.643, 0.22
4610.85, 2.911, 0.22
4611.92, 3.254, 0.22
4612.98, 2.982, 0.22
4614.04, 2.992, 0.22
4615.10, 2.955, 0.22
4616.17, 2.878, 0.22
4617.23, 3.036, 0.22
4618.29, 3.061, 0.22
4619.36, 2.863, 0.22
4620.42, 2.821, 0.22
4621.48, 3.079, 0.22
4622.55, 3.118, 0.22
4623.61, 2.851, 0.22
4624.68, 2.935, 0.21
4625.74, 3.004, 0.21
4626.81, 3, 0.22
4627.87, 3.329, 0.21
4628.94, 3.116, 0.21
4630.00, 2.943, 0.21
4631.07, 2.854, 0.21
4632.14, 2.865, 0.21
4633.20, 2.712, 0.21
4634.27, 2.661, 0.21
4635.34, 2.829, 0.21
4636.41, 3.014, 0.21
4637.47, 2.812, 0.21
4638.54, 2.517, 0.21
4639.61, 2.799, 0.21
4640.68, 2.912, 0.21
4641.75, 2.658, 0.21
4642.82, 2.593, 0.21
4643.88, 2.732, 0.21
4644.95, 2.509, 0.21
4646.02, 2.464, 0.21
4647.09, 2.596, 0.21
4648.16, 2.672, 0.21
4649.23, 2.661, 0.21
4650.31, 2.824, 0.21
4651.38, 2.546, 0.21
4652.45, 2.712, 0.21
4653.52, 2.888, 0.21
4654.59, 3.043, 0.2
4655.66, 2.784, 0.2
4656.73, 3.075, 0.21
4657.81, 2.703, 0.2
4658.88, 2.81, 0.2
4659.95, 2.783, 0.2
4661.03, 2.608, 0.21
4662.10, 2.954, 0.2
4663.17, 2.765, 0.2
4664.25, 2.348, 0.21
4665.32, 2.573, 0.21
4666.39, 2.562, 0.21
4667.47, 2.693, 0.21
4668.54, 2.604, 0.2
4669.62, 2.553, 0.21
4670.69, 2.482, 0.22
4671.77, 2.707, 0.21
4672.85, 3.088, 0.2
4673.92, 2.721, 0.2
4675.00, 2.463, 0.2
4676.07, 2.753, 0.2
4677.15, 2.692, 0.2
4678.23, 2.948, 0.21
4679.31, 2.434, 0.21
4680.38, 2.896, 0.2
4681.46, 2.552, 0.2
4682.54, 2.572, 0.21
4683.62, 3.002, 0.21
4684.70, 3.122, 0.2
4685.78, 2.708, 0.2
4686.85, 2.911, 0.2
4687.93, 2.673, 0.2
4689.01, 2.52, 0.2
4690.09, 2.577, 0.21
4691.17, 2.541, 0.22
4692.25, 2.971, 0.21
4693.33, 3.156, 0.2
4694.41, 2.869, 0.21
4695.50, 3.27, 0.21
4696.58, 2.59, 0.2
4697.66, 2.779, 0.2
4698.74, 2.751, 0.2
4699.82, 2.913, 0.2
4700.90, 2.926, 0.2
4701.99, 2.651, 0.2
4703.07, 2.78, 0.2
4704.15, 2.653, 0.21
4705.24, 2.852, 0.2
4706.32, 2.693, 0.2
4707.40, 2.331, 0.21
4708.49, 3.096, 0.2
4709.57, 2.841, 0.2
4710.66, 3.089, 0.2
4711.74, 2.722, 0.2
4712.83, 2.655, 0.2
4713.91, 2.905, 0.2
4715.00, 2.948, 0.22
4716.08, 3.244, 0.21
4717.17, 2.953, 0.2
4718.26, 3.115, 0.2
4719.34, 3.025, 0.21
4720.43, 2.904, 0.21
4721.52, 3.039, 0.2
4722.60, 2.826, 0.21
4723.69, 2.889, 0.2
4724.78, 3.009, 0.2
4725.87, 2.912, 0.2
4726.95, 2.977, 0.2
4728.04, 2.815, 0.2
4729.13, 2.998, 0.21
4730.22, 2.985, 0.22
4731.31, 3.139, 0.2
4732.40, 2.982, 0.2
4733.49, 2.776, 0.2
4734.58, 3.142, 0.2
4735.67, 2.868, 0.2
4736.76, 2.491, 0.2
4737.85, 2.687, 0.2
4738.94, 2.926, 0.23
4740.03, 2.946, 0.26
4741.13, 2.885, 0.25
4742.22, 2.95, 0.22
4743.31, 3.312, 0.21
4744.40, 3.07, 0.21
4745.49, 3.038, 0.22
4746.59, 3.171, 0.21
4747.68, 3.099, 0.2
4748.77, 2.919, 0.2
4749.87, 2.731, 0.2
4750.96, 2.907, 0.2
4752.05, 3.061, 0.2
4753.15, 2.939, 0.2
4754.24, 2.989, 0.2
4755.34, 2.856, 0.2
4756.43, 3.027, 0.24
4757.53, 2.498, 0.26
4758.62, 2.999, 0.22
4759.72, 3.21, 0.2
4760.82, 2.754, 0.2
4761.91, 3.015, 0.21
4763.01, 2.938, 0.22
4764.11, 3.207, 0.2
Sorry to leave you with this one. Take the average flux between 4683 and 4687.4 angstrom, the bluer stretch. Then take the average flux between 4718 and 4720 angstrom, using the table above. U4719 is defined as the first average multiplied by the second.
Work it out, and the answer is 9.0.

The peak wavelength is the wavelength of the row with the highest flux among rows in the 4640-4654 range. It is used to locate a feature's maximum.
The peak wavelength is 4640.68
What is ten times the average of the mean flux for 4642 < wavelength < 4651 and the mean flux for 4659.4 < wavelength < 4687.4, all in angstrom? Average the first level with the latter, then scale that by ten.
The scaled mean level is 26.7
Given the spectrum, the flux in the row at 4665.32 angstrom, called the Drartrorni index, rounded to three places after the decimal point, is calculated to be 2.573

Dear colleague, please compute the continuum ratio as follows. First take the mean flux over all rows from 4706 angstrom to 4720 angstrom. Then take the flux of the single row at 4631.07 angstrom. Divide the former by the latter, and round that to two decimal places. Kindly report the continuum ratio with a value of 1.01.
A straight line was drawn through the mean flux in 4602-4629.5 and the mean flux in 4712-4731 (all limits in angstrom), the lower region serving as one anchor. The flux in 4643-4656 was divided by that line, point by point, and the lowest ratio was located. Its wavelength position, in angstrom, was 4646.02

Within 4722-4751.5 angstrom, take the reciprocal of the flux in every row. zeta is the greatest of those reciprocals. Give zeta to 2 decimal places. 0.40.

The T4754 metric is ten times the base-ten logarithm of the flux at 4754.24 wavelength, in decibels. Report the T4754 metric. 4.8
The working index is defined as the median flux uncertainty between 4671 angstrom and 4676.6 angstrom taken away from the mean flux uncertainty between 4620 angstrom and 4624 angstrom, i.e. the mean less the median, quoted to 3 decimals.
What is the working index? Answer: 0.020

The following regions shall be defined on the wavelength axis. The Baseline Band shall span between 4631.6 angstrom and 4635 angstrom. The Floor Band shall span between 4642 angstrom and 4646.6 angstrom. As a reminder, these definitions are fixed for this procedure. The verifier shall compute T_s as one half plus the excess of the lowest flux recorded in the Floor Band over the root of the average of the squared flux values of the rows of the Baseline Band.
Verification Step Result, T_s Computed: 0.22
